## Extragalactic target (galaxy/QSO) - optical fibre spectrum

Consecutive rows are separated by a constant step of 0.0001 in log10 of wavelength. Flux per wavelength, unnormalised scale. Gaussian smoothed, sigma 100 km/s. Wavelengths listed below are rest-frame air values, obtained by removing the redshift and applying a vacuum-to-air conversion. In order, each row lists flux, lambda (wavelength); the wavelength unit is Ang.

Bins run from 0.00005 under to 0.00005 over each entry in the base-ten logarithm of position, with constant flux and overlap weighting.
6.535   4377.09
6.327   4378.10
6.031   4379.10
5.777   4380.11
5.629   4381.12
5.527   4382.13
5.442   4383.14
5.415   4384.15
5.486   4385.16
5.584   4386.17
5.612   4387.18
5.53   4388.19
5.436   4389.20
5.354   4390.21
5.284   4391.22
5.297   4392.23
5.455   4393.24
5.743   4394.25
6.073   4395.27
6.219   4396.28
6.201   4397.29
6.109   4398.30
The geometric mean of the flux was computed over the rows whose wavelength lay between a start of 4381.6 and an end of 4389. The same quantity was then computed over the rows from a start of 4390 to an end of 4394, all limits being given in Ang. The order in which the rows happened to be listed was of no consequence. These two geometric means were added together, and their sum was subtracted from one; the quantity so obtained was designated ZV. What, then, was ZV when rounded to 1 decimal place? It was -9.9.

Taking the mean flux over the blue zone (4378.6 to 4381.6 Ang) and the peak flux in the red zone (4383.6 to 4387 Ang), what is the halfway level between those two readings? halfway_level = 5.70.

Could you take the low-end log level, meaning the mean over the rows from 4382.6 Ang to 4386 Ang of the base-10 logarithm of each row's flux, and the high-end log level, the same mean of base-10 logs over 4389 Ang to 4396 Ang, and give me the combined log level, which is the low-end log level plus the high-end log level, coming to 1.48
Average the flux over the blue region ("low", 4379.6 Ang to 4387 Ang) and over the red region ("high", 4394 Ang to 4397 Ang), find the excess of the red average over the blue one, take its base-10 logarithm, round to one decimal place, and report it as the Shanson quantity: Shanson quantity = -0.3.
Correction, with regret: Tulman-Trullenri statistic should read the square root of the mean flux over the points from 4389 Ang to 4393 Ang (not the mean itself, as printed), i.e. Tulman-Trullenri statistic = 2.31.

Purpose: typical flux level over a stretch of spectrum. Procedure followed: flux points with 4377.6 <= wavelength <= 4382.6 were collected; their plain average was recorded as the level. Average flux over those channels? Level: 5.86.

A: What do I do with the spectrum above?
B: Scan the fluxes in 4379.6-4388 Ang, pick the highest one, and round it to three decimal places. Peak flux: 5.777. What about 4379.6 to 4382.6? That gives 5.777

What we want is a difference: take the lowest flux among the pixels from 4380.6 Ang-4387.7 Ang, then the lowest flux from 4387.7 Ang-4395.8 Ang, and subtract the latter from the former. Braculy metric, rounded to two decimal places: 0.13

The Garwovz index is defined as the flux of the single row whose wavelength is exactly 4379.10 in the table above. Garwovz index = 6.031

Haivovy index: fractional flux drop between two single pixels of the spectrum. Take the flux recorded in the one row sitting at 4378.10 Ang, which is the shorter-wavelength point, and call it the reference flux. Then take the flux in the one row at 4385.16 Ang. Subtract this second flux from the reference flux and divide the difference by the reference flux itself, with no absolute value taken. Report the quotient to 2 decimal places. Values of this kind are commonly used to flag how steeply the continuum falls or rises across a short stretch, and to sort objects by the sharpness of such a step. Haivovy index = 0.13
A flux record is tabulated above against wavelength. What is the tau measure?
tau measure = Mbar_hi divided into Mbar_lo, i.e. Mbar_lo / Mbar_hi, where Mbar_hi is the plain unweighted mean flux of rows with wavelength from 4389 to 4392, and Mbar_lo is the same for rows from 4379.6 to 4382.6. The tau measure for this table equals 1.05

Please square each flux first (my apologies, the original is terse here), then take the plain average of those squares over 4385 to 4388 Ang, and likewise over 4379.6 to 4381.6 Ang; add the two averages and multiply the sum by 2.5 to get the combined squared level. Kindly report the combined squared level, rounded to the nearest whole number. 159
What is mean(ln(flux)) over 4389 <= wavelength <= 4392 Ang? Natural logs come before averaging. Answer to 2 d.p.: 1.68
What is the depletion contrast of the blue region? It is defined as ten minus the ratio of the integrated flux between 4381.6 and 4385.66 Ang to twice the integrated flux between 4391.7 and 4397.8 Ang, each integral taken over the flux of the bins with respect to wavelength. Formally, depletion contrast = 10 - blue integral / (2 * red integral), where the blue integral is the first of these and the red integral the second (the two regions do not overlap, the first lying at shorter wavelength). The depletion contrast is 9.69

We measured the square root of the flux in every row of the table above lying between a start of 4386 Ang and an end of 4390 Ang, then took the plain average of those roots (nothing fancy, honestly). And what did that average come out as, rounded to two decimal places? 2.35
